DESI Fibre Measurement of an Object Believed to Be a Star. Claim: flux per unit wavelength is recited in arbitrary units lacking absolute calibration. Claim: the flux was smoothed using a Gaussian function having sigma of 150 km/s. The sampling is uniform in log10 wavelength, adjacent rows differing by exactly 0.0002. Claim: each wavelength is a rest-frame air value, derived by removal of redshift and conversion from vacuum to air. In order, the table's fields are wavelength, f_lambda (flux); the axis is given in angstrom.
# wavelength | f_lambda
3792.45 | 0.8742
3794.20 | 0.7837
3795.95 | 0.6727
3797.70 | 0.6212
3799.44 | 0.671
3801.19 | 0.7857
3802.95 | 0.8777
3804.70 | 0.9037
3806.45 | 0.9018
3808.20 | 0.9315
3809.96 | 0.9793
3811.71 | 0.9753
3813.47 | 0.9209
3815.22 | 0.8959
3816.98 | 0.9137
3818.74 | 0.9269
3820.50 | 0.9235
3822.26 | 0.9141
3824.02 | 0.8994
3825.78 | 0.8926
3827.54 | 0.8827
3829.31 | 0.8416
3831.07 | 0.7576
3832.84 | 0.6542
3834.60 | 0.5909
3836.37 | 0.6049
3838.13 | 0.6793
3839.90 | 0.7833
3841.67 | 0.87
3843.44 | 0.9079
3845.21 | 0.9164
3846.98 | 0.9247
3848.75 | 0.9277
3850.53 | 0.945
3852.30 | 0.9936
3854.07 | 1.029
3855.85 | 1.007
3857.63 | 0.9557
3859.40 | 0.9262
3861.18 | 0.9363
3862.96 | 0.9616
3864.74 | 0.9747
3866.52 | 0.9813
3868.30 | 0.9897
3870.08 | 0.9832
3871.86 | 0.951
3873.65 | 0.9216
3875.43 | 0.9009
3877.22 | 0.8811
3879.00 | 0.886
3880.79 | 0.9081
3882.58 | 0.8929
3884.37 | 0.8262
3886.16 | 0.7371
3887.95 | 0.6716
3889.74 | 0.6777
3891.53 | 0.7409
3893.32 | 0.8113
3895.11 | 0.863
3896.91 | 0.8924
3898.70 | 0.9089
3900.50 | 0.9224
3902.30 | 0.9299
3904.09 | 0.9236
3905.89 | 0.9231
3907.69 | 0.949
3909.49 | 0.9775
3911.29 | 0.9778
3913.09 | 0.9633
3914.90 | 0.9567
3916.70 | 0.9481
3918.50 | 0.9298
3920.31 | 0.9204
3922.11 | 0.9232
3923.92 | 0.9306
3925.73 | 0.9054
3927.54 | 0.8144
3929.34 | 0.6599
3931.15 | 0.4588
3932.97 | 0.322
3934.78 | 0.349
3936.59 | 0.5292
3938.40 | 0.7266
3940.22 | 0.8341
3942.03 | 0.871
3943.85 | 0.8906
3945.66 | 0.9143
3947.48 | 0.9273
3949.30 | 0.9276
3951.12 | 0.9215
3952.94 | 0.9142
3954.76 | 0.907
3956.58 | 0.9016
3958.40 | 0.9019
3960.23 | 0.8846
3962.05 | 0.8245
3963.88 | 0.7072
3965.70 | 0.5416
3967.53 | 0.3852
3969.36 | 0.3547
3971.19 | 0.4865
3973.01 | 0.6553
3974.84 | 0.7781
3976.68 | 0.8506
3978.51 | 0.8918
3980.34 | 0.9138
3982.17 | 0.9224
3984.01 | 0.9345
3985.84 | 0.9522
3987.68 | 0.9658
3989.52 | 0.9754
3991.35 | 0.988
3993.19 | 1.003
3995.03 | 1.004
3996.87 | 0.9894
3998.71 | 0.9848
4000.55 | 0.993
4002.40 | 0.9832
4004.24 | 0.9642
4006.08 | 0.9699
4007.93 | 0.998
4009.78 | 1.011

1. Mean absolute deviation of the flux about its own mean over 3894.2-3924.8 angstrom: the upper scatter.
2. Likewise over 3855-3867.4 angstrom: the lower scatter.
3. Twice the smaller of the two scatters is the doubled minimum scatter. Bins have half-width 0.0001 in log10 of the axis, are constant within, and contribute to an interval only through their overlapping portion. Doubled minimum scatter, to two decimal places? 0.04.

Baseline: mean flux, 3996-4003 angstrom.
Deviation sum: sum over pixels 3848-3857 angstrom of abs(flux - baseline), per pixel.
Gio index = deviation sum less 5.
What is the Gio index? -4.83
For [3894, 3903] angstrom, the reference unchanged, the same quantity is -4.58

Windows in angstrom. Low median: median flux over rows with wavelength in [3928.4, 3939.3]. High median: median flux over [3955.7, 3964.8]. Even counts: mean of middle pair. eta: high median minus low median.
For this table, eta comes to 0.39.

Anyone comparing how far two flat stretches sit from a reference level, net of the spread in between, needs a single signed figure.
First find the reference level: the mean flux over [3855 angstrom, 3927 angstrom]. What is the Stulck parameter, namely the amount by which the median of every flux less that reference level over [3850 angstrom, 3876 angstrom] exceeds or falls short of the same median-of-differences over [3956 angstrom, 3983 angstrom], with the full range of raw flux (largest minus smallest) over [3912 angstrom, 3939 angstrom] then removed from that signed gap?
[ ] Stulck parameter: -0.50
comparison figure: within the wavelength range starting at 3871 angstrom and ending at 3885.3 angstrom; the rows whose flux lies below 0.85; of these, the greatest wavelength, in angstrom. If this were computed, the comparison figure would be 3884.37 angstrom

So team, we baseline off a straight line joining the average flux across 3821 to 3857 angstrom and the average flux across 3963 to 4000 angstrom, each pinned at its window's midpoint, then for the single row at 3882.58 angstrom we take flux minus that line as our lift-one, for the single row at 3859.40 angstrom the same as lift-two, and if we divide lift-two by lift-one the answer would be 1.5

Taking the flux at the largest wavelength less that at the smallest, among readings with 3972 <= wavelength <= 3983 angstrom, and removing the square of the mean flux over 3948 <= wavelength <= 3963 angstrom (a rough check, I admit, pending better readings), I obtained -0.5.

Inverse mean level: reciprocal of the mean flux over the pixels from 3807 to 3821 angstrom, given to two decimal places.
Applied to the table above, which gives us 1.07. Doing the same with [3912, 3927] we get 1.07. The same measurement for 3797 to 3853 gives 1.18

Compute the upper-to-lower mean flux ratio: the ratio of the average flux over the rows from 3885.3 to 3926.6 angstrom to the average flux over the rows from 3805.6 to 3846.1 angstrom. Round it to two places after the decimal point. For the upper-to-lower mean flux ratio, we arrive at 1.04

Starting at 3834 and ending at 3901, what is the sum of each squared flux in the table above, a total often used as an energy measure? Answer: 30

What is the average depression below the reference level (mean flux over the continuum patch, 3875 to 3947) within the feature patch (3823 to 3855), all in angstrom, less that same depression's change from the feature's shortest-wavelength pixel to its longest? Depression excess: 0.12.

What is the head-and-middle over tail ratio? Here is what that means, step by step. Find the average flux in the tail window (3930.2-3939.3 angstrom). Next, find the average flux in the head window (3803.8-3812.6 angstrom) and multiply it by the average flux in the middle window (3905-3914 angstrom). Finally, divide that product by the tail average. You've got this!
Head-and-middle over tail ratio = 1.9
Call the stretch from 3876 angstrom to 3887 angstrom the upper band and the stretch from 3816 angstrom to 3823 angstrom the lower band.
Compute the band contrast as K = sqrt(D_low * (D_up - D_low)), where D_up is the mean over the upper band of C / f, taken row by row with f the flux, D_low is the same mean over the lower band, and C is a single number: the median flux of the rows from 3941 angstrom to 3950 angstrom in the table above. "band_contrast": 0.28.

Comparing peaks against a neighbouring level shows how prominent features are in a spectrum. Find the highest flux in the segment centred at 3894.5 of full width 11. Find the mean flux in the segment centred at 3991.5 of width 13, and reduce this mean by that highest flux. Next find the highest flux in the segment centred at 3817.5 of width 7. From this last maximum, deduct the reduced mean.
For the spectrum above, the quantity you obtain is 0.85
